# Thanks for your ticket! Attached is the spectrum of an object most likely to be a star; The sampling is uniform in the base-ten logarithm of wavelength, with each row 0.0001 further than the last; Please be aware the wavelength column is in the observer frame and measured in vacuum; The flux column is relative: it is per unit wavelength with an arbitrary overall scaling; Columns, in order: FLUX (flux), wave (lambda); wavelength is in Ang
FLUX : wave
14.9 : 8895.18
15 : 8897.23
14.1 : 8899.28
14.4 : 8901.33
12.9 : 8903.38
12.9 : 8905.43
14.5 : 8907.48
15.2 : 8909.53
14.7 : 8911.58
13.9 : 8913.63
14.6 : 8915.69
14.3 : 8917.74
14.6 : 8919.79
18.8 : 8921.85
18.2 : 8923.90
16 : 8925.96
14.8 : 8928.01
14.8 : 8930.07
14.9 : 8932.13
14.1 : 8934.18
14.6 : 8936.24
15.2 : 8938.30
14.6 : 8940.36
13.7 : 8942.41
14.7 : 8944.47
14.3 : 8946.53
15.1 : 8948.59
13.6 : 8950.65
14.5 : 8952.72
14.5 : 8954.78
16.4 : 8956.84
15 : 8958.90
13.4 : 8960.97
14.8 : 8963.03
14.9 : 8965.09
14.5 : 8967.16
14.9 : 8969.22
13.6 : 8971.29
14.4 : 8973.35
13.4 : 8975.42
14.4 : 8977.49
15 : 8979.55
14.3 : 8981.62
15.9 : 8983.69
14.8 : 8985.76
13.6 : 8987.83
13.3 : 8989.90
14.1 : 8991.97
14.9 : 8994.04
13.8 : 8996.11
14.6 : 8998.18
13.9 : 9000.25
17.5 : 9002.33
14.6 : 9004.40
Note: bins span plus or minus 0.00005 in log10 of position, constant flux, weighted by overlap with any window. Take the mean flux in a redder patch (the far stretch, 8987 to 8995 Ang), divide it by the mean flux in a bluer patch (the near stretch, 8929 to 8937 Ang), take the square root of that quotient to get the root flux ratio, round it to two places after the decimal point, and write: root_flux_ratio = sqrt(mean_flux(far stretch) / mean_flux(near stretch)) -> 0.98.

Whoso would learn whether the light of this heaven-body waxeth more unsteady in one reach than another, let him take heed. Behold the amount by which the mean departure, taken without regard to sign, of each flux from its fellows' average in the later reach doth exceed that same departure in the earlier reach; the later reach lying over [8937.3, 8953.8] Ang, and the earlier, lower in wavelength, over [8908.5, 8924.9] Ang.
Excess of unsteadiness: -1.0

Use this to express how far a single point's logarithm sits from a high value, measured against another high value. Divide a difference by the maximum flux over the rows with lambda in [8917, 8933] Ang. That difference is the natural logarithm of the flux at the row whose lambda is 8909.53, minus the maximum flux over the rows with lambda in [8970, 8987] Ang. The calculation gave -0.70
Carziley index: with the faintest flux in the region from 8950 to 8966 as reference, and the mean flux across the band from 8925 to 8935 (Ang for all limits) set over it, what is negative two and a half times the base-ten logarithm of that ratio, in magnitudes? -0.12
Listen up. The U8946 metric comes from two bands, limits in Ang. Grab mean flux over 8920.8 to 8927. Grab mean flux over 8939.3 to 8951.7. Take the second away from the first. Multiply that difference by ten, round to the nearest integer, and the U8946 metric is 33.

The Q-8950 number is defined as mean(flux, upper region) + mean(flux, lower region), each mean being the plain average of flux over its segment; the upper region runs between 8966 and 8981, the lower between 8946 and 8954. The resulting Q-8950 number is 28.7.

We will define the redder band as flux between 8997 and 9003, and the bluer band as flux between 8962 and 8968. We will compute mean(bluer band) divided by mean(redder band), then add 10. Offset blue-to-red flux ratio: 11.0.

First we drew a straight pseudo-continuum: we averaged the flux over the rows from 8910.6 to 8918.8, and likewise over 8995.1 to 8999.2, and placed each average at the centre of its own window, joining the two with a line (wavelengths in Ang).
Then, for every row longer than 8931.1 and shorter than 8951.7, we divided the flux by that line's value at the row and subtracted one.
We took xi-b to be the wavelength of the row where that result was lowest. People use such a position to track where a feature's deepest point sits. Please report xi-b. 8950.65 Ang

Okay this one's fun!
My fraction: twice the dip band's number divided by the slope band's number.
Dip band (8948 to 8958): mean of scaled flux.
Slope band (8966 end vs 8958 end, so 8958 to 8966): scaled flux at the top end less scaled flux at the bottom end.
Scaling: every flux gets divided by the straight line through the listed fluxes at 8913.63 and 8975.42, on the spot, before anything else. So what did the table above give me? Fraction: -661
